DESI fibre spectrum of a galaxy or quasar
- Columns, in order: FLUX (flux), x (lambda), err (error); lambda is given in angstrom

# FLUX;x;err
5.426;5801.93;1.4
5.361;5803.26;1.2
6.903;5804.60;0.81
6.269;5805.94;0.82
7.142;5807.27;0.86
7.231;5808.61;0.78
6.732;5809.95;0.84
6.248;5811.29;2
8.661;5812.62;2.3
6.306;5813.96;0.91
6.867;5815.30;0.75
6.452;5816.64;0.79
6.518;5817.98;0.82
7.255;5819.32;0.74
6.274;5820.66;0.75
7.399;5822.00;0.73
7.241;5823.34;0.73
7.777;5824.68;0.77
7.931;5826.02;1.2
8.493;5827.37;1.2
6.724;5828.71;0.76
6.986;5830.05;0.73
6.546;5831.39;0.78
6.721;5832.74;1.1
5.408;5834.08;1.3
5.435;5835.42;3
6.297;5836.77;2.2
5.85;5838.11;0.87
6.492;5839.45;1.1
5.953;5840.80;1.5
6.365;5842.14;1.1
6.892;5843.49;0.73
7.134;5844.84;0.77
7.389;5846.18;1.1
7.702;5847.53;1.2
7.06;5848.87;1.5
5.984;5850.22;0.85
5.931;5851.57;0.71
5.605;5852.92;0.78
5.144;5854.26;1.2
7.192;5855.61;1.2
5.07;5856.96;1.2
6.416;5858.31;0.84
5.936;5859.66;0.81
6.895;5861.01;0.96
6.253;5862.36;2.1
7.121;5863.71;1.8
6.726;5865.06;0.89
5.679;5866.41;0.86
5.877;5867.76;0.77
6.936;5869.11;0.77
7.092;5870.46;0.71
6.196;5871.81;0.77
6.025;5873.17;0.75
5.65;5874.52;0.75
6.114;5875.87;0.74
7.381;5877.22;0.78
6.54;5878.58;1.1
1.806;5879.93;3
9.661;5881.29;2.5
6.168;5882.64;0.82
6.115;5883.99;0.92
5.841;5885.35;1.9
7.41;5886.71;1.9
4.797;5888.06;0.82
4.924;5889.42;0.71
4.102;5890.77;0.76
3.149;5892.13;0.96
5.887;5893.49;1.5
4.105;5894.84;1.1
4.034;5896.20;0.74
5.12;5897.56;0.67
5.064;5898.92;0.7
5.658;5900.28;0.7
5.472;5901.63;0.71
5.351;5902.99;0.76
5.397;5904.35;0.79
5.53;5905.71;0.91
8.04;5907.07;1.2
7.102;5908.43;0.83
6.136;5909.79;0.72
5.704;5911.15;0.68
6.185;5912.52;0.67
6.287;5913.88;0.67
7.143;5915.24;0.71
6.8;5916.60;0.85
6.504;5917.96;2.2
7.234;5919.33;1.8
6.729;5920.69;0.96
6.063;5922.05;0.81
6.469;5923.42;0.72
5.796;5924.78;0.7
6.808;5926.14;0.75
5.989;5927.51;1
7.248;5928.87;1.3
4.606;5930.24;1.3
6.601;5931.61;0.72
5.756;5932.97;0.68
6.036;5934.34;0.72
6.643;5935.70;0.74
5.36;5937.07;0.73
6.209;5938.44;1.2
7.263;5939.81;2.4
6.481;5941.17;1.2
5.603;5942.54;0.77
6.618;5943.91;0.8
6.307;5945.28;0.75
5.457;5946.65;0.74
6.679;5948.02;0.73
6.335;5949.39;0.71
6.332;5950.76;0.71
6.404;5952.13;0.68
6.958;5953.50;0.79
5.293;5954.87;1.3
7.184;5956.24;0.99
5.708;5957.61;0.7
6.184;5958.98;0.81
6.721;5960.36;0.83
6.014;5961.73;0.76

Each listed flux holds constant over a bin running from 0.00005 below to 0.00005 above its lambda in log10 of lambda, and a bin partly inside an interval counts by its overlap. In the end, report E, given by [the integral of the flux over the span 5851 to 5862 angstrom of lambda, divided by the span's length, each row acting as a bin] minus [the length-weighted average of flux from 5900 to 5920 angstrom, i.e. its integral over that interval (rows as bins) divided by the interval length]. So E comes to -0.3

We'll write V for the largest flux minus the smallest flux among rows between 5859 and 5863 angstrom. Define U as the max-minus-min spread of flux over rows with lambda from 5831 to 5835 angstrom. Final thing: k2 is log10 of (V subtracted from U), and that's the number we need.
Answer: -0.5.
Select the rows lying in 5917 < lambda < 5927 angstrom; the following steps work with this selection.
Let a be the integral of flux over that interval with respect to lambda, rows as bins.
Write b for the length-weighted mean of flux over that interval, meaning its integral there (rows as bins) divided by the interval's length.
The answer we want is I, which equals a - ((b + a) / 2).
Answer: 29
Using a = 65.1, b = 6.51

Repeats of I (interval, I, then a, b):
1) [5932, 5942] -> 28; 62.5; 6.25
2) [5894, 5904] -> 23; 50.0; 5.00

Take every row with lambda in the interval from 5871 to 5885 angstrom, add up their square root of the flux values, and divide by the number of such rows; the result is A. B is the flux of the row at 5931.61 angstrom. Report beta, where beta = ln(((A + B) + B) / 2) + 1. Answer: 3.06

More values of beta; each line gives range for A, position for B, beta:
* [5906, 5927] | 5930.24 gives 2.77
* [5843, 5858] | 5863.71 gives 3.13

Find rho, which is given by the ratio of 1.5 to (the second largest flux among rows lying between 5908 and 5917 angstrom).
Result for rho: 0.211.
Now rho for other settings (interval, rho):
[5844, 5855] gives 0.203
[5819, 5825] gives 0.203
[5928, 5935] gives 0.227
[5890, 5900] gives 0.293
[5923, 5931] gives 0.220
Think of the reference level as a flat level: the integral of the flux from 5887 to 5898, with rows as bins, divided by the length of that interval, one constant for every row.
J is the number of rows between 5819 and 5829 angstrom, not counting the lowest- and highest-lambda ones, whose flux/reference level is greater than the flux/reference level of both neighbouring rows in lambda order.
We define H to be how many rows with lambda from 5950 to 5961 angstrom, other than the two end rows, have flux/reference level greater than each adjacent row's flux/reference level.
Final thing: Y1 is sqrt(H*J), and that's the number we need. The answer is 2.00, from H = 2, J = 2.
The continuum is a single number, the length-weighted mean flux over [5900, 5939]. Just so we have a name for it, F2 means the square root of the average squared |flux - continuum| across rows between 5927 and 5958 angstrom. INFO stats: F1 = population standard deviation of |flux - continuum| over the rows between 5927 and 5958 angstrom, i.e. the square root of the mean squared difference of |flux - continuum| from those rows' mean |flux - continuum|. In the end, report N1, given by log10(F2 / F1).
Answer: 0.23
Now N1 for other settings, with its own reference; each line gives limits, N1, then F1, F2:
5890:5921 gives 0.21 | 0.77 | 1.3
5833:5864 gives 0.27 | 0.40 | 0.7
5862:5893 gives 0.13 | 1.15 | 1.6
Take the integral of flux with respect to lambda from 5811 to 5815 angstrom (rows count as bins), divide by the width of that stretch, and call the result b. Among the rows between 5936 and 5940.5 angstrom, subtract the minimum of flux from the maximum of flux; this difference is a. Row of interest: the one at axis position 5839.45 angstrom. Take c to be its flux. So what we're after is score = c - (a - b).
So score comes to 11.7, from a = 1.9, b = 7.14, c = 6.492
